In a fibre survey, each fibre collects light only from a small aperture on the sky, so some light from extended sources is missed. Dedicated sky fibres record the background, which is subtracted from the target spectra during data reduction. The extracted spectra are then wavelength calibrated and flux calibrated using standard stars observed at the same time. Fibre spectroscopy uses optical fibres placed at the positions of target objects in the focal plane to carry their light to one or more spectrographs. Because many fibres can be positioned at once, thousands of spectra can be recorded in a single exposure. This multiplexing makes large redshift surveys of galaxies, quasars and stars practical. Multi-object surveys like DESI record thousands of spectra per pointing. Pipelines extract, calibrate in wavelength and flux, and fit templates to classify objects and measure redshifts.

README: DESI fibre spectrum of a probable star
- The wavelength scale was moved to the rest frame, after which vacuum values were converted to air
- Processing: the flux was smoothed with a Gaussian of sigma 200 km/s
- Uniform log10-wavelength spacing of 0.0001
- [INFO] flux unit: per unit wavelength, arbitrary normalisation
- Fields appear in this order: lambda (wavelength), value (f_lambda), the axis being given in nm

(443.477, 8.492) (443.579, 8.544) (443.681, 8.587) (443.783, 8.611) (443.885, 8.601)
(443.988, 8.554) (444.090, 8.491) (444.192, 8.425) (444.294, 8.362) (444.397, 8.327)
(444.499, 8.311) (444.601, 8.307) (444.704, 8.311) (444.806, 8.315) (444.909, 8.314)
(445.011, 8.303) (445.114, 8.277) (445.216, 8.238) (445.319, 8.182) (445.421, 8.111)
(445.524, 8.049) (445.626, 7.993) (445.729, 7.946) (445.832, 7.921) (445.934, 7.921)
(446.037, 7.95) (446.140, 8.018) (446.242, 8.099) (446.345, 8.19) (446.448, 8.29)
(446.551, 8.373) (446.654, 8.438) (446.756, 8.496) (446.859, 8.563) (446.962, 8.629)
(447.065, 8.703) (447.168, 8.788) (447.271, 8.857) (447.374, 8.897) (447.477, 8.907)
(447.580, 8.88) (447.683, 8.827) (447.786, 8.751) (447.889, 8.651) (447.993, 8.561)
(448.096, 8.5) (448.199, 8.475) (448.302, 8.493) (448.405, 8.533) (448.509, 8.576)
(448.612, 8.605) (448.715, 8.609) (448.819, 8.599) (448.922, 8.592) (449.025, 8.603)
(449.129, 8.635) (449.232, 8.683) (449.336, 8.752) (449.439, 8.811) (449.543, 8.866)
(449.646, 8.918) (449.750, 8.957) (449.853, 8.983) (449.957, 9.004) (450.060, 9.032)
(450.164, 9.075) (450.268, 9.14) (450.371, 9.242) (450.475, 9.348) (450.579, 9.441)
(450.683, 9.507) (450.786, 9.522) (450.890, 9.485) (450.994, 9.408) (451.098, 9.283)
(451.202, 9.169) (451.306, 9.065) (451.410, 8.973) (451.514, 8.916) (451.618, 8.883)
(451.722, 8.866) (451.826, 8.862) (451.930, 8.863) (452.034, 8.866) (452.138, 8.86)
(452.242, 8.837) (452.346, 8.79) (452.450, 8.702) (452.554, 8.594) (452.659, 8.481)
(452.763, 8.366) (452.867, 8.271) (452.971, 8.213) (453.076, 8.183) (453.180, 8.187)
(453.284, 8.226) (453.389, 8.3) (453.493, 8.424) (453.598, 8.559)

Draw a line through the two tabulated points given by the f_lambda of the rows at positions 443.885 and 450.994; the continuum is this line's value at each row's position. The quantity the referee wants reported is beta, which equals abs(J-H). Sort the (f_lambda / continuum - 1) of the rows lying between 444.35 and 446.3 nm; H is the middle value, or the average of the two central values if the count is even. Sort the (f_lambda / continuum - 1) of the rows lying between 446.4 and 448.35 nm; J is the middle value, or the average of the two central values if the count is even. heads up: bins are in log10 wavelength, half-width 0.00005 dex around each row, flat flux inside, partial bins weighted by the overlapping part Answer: 0.02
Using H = -0.066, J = -0.042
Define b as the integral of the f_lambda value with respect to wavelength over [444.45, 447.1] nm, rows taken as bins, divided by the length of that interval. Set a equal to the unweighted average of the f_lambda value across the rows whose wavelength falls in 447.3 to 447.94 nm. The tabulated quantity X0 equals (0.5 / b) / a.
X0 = 0.0069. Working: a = 8.8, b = 8.2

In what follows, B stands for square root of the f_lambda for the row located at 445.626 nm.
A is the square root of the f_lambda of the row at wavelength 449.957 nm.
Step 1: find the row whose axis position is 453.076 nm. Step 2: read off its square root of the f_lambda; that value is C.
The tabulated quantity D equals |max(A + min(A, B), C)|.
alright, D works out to 5.83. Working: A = 3.00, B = 2.83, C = 2.86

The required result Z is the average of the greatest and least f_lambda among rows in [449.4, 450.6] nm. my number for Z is 9.13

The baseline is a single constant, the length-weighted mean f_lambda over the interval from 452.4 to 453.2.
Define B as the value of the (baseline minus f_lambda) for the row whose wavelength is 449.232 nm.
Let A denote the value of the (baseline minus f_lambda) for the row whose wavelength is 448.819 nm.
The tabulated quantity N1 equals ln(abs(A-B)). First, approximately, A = -0.22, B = -0.30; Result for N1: -2.5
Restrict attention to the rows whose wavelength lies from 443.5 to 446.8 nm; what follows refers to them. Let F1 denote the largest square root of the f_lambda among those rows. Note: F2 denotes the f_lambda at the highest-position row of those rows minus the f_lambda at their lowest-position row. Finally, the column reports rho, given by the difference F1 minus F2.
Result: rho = 2.98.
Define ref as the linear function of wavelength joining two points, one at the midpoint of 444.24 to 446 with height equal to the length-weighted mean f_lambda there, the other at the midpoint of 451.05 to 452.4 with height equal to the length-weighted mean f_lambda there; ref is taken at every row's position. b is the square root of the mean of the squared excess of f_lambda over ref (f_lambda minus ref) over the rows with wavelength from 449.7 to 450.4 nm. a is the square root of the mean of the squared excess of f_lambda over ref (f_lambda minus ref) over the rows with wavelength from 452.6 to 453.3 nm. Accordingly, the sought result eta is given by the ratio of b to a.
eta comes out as 0.4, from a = 0.82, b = 0.32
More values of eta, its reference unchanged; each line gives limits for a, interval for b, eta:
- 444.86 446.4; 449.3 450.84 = 1.8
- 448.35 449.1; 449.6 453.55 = 23.9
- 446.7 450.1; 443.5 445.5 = 1.5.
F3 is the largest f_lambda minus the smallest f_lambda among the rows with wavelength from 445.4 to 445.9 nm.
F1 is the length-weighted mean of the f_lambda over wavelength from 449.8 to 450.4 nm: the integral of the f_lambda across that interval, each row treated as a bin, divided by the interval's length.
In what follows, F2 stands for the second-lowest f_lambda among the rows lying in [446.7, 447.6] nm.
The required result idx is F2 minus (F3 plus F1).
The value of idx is -0.7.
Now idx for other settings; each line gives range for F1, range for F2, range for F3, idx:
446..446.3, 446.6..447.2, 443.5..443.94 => 0.4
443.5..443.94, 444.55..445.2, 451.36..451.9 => -0.4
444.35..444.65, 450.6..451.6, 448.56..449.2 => 0.6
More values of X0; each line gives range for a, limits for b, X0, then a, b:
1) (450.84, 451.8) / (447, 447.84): 0.0062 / 9.1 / 8.8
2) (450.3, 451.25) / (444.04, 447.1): 0.0065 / 9.4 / 8.3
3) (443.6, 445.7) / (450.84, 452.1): 0.0066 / 8.3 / 9.0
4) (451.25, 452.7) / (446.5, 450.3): 0.0065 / 8.8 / 8.7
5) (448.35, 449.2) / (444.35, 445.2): 0.0070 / 8.6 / 8.3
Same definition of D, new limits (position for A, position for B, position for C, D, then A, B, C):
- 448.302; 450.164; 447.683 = 5.83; 2.91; 3.01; 2.97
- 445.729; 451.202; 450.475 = 5.64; 2.82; 3.03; 3.06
